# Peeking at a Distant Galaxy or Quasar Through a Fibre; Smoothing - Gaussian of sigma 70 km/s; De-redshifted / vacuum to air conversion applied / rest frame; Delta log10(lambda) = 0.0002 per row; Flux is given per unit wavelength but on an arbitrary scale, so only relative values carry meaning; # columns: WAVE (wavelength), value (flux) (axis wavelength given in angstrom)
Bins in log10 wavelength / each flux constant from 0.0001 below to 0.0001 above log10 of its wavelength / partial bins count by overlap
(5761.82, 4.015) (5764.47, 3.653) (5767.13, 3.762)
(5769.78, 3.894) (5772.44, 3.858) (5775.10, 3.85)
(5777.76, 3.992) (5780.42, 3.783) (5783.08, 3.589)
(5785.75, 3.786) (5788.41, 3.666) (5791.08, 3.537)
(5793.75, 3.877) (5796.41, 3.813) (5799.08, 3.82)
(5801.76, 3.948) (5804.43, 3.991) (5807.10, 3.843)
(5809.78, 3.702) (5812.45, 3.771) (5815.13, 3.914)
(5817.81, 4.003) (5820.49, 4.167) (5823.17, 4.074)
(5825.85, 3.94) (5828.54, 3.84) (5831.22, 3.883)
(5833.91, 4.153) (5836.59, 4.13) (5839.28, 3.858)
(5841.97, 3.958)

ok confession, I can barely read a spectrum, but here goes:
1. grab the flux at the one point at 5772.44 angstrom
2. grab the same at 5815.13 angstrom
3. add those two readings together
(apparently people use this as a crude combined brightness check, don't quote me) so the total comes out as 7.77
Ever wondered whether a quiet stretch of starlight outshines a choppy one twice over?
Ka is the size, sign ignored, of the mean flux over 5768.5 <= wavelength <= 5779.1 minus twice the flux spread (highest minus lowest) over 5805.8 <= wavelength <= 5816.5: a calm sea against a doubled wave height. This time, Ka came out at 3.5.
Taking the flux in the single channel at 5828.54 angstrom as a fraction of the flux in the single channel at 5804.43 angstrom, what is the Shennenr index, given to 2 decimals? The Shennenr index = 0.96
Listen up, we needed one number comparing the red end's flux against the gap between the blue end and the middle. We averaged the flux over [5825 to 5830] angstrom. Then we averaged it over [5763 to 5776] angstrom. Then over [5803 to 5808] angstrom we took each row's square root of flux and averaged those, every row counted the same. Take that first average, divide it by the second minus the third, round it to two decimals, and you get 2.13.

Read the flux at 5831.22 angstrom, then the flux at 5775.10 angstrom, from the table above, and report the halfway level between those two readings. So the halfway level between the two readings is 3.87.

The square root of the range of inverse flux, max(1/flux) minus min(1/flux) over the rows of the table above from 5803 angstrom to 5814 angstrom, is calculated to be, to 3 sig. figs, 0.140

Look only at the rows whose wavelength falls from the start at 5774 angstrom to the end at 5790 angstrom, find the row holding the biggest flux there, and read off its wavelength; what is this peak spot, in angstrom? 5777.76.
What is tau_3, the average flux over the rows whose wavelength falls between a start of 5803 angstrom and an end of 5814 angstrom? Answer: 3.83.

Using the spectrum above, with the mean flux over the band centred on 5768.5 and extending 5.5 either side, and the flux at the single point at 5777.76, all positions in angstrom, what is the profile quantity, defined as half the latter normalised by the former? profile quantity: 0.526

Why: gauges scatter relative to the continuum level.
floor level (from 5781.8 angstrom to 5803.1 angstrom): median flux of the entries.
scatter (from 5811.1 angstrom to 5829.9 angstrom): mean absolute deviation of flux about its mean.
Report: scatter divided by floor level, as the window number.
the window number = 0.028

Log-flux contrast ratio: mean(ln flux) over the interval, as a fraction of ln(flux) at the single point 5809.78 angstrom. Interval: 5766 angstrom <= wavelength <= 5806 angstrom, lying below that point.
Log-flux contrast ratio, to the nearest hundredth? 1.02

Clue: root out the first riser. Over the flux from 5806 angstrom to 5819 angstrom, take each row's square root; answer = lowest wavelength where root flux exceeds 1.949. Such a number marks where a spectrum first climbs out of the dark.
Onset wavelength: 5807.10 angstrom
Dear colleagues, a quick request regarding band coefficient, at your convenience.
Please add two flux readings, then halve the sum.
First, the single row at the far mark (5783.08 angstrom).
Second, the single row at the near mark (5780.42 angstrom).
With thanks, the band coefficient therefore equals 3.69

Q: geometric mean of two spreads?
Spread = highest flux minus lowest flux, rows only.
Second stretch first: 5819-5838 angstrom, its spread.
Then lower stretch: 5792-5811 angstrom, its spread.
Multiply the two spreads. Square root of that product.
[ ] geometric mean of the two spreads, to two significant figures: 0.31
